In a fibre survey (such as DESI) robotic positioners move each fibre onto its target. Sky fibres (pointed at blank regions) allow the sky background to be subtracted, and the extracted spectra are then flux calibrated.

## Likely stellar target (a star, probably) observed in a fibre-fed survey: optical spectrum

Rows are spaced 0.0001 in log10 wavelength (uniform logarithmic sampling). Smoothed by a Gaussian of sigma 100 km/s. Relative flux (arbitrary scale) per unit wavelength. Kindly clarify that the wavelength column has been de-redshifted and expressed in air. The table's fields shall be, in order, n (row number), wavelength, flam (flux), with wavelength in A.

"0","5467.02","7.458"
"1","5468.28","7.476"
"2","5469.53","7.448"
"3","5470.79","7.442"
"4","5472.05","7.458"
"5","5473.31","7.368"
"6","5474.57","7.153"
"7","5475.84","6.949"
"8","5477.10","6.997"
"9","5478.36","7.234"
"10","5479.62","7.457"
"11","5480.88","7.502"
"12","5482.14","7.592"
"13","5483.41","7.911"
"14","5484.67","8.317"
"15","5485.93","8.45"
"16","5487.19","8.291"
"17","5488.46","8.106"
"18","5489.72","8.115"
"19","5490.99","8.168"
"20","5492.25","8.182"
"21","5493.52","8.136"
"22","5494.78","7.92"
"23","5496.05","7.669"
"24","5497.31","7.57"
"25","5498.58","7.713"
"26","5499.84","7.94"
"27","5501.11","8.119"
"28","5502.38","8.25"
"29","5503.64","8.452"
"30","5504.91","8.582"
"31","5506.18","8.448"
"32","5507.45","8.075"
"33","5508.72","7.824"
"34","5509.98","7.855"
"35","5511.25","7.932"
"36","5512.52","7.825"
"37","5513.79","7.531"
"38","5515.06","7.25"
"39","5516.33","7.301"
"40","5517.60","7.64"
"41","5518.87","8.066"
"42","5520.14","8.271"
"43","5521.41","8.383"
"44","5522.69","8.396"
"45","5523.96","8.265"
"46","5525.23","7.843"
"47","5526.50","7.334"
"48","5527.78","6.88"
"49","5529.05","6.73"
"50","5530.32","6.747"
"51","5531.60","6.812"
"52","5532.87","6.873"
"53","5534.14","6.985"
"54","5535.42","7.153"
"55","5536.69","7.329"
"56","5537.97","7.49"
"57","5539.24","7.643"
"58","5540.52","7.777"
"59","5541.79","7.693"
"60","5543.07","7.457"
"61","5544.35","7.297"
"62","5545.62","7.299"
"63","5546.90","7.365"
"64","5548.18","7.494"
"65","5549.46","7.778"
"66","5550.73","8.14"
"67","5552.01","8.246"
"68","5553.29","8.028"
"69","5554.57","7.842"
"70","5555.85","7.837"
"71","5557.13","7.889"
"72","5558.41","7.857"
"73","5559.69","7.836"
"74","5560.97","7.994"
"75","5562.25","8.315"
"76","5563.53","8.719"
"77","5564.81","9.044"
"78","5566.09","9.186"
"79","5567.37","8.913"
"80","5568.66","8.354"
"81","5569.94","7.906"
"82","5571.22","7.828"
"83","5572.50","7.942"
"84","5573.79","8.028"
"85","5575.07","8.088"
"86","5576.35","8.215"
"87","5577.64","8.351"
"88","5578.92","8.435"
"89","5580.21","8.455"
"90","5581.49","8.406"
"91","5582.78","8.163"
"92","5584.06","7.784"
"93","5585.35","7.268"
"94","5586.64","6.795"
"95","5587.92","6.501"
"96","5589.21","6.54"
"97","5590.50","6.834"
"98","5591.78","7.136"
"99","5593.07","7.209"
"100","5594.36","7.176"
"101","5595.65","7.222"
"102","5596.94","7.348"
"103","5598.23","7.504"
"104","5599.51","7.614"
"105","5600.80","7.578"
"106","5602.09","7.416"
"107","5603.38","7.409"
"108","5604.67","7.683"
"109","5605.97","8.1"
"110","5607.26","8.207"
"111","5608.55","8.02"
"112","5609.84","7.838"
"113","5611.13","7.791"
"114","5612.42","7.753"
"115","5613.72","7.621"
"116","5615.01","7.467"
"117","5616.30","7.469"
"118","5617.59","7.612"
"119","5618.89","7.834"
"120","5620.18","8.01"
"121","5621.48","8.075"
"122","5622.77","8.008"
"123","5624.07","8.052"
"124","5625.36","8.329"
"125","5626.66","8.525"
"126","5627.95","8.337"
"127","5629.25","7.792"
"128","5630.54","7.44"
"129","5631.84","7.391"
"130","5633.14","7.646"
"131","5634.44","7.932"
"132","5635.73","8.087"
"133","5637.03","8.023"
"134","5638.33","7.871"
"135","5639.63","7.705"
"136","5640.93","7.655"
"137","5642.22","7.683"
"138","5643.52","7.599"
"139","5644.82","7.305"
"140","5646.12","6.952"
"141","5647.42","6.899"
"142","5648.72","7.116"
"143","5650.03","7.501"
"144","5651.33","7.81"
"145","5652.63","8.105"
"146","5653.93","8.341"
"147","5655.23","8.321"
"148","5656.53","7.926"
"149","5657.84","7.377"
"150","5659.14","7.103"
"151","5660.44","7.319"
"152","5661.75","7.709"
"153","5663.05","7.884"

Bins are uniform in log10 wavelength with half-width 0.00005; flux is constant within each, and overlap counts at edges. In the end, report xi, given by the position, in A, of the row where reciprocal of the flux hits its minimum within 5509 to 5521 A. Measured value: 5520.14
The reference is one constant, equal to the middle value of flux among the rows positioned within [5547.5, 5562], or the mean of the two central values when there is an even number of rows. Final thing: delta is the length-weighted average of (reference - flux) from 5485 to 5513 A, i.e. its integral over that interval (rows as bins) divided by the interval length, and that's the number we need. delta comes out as -0.2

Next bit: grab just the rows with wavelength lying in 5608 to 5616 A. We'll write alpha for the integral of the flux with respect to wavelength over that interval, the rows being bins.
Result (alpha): 61.9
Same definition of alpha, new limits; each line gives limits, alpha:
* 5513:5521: 61.6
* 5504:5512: 65.0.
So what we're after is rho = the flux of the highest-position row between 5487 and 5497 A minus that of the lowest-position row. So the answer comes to -0.6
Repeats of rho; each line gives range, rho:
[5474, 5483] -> 0.4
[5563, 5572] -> -0.9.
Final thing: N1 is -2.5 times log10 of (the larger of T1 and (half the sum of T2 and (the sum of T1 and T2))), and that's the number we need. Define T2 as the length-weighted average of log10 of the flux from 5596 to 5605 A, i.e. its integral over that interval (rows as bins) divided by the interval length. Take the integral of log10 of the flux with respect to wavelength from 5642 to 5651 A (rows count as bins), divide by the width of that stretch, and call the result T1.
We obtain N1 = -0.290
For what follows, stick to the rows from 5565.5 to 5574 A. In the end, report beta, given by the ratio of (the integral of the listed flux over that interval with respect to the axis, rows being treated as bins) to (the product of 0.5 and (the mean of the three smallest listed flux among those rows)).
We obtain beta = 17.9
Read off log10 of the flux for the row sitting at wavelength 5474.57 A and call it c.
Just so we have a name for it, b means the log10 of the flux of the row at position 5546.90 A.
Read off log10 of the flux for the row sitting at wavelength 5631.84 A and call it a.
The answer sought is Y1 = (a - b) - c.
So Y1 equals -0.85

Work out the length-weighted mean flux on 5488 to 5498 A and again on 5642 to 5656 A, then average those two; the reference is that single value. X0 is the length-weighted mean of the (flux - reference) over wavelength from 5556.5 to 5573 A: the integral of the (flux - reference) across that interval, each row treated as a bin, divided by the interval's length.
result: 0.50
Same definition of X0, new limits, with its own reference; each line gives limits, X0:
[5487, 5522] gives 0.19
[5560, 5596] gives 0.10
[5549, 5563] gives 0.20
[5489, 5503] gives 0.19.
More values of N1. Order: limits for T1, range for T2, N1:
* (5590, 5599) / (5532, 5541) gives -0.279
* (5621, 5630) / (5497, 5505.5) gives -0.337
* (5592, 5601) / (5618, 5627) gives -0.318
